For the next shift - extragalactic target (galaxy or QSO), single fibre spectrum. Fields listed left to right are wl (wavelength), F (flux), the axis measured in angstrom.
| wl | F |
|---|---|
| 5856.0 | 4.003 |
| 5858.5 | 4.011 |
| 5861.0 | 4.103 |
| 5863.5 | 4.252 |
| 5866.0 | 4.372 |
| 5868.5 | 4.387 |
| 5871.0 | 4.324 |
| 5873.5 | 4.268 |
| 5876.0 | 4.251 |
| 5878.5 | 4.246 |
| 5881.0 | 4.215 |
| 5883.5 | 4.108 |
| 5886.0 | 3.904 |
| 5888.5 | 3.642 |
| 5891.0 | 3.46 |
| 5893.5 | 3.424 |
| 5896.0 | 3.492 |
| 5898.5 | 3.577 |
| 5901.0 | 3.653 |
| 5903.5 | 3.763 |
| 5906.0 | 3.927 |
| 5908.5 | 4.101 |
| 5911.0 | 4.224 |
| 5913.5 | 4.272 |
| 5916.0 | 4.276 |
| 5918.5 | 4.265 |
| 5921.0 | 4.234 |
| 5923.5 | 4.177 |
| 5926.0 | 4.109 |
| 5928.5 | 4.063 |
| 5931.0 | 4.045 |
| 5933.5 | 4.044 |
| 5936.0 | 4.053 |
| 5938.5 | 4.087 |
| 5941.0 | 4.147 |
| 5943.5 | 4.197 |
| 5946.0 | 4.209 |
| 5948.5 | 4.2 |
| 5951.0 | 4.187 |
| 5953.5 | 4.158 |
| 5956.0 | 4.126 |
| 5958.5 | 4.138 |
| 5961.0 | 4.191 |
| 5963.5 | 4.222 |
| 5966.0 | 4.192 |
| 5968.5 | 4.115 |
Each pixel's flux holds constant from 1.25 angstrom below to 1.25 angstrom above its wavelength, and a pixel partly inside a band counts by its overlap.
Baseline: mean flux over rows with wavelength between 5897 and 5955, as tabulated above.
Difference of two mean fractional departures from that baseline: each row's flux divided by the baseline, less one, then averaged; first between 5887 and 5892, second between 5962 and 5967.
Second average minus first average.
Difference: 0.16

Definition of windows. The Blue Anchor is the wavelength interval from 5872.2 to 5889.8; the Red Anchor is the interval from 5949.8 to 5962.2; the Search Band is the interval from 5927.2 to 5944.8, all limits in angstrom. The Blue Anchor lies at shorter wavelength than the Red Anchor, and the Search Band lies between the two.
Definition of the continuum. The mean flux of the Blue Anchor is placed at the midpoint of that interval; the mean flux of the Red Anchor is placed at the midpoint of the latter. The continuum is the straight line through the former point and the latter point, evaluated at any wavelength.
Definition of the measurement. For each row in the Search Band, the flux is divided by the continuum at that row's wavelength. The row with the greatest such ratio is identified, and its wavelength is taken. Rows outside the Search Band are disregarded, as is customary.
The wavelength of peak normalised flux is 5943.5 angstrom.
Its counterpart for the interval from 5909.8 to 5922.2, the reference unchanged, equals 5916.0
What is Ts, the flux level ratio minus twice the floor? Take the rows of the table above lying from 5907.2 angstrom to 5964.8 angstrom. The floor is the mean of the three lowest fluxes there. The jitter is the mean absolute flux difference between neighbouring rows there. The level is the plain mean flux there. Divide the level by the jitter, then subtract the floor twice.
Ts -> 114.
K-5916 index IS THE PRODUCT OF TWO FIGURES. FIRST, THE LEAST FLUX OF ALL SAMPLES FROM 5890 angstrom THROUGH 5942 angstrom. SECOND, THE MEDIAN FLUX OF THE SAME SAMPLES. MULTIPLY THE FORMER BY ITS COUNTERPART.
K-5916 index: 14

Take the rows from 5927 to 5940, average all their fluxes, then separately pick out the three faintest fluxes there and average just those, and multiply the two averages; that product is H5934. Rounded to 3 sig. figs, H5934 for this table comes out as 16.4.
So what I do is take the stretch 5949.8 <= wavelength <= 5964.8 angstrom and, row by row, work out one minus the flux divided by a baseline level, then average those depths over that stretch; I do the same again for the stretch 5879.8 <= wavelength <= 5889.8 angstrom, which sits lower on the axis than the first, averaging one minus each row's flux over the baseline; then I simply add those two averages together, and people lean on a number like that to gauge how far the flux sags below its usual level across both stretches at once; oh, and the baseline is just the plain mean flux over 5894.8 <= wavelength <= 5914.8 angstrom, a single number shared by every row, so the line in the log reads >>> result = -0.10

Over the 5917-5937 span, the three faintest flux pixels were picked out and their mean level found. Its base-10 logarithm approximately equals 0.607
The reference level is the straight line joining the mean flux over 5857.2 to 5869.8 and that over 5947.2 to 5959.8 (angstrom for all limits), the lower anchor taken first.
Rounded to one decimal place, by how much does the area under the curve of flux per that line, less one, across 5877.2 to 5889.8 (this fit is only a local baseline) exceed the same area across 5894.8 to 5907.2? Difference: 1.0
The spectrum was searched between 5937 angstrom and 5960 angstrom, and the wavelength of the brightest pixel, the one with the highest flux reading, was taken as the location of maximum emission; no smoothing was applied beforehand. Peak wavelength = 5946.0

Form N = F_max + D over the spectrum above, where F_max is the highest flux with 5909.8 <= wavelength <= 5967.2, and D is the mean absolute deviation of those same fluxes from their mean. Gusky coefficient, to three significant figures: 4.34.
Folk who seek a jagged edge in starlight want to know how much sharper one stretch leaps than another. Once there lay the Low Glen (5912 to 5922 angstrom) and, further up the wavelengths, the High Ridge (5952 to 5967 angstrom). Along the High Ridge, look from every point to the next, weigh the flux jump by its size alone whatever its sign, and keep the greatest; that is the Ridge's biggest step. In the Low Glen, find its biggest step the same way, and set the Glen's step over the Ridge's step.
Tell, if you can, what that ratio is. 0.6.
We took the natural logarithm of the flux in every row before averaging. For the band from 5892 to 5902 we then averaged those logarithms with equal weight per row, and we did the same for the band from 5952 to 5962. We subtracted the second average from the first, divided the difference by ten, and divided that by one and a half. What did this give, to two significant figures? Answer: -0.011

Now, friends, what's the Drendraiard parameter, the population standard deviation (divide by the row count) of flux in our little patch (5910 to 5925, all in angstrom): 0.035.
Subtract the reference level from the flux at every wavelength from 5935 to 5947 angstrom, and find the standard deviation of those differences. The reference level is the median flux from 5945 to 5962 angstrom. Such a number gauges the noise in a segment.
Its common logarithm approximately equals -1.2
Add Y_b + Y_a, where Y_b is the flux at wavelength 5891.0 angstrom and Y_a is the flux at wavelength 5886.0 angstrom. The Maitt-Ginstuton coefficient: 7.4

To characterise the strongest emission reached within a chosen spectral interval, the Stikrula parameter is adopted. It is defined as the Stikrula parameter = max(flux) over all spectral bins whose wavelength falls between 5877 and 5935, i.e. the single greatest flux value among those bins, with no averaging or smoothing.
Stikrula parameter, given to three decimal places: 4.276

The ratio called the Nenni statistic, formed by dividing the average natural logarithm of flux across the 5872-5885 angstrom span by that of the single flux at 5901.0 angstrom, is 1.11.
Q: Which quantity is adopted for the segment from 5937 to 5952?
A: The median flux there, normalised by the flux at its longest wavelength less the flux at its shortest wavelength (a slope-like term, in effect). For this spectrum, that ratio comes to 42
